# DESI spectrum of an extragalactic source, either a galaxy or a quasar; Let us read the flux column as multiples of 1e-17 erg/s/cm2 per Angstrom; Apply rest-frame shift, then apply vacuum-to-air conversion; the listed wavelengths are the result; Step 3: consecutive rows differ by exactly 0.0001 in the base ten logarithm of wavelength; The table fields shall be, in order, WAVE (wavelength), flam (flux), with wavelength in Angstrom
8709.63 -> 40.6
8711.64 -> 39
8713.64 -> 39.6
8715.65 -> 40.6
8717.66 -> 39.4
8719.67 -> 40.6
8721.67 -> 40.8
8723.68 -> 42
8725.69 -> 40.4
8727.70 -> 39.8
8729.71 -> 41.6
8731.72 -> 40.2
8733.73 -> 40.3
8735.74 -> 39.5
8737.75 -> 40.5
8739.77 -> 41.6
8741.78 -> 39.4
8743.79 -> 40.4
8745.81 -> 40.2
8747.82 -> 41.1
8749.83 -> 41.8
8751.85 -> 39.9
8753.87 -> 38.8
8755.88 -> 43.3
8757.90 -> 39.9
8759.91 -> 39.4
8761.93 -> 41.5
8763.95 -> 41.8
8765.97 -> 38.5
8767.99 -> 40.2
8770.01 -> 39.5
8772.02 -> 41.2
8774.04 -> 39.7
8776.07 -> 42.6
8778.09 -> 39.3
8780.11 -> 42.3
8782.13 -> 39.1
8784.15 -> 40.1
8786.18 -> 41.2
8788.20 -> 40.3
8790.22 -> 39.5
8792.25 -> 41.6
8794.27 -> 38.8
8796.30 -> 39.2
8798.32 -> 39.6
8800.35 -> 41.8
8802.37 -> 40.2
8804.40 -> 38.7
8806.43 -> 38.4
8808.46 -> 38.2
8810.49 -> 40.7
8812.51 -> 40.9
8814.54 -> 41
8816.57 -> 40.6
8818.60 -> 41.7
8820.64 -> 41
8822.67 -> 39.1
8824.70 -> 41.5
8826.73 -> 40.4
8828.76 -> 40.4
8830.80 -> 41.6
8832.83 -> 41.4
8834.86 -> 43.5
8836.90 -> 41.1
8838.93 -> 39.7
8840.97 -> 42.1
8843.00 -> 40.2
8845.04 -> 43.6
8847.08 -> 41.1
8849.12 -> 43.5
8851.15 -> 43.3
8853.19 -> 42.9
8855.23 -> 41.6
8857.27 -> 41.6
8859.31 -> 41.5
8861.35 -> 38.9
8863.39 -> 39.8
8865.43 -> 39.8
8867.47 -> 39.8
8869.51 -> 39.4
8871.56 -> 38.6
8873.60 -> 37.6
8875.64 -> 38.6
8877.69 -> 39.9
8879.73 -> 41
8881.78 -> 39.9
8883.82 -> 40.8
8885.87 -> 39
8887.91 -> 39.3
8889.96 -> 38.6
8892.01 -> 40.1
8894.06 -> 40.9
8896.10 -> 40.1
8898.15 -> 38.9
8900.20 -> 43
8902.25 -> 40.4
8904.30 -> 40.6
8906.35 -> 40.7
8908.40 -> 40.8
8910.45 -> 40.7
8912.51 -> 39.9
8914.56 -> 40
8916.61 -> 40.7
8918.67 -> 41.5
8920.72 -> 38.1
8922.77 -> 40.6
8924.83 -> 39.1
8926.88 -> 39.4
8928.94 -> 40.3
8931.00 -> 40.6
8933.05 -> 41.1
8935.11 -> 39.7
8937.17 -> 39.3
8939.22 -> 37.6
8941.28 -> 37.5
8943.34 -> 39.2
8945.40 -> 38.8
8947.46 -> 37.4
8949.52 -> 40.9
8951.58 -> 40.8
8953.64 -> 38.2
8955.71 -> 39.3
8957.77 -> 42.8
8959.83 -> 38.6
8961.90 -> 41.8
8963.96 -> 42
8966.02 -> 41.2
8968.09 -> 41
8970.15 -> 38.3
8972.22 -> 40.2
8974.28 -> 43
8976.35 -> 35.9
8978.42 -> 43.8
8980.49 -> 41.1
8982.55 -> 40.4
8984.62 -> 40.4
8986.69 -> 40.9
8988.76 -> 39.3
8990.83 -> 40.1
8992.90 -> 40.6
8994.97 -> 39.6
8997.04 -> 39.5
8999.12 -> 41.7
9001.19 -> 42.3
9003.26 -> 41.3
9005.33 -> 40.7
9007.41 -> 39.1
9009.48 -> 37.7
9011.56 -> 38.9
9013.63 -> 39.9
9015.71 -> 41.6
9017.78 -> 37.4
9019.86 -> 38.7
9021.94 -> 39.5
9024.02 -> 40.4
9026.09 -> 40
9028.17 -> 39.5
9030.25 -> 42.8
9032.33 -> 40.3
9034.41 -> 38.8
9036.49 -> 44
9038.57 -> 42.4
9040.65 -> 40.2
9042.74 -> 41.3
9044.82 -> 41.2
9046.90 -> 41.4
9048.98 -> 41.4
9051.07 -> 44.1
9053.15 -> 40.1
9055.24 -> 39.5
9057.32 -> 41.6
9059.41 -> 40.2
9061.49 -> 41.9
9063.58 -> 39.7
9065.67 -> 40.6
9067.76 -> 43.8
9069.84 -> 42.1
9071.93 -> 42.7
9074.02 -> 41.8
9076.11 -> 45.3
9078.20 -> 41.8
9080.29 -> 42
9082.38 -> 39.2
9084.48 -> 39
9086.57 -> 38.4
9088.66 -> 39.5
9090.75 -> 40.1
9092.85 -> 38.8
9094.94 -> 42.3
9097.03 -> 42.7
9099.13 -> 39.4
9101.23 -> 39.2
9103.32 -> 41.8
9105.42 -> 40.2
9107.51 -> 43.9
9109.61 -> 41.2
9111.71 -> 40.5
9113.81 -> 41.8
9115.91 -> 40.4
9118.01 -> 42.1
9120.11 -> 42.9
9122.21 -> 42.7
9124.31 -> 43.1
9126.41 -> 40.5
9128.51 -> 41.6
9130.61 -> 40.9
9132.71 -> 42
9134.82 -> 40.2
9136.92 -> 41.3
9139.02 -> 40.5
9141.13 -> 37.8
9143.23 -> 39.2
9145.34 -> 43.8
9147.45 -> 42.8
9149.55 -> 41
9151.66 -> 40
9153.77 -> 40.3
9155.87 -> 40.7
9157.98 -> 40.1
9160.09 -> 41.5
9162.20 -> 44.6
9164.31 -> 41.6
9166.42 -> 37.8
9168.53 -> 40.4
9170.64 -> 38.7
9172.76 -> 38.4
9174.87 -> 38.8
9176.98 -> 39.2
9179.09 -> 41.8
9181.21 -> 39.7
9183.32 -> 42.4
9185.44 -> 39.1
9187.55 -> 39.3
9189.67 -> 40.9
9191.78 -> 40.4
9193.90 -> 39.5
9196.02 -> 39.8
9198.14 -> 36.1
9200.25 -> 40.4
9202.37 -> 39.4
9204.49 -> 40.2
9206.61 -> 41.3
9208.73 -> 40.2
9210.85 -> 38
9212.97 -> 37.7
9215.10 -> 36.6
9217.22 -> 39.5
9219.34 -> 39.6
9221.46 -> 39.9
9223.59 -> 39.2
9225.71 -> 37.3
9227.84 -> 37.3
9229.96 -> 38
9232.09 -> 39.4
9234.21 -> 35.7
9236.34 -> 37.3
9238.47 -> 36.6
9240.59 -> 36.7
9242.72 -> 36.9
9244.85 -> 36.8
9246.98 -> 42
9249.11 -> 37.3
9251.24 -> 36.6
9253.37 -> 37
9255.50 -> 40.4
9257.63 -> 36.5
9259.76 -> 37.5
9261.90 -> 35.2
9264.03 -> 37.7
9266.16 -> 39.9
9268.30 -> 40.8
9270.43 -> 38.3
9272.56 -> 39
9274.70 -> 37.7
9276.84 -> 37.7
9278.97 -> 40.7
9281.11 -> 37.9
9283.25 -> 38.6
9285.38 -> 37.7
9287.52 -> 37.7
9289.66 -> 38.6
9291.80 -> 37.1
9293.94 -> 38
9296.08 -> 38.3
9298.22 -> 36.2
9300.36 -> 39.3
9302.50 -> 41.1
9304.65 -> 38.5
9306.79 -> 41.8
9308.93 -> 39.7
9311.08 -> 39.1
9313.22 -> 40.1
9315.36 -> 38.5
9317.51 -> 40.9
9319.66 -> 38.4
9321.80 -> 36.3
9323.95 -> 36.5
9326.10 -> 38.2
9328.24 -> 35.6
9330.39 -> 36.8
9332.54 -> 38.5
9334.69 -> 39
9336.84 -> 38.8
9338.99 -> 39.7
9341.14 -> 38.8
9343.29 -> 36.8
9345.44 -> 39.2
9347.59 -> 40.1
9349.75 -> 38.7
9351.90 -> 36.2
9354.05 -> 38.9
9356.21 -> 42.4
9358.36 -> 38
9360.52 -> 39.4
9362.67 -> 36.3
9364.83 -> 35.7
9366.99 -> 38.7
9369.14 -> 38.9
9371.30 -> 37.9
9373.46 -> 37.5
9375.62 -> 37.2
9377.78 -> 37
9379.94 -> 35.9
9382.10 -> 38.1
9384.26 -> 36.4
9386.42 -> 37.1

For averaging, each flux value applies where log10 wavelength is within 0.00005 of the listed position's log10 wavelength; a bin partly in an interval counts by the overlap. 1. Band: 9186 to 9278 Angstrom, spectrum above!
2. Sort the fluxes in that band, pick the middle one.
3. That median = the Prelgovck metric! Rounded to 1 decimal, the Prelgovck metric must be 38.0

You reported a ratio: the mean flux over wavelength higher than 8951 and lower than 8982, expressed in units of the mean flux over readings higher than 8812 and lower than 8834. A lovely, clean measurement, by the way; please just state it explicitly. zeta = 0.99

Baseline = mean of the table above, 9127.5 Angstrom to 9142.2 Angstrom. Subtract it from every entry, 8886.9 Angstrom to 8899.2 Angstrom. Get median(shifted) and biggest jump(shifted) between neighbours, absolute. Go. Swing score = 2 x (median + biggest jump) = 1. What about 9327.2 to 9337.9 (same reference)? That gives -1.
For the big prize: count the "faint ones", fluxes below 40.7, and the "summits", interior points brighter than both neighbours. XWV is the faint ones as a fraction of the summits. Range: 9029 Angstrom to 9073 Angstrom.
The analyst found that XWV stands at 1.3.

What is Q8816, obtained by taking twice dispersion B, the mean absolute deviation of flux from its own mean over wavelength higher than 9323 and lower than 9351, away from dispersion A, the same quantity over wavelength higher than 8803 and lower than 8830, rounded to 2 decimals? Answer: -1.21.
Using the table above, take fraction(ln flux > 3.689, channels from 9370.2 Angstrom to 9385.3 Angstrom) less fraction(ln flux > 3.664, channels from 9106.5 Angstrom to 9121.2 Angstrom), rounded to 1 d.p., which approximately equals -1.0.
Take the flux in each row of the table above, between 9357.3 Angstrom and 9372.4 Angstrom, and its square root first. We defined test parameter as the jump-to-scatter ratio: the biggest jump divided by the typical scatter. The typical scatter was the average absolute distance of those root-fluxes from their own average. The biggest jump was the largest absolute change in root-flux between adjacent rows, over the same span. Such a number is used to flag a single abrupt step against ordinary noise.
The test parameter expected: 2.9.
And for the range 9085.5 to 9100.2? 2.6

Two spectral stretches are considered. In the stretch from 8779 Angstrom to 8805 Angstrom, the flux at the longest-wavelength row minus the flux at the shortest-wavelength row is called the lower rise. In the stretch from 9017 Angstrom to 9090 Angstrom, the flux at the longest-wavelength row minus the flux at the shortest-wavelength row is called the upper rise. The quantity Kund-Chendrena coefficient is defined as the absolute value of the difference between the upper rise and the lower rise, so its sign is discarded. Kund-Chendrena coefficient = 6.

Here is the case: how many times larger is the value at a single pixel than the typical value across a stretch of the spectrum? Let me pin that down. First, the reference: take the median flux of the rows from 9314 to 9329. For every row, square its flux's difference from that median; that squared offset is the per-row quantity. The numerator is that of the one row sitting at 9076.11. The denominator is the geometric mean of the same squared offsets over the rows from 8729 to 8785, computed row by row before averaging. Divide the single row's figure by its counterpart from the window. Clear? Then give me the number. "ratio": 13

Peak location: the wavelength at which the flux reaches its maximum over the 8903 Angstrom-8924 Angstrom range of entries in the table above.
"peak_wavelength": 8918.67 Angstrom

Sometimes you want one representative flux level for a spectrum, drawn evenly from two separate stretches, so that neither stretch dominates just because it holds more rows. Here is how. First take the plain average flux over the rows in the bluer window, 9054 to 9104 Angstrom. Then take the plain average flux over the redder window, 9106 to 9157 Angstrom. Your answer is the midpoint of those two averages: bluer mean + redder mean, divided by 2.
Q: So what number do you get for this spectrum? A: 41.1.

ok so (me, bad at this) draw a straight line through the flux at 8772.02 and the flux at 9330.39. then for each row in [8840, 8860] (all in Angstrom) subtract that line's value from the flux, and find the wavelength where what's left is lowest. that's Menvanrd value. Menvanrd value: 8843.00 Angstrom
